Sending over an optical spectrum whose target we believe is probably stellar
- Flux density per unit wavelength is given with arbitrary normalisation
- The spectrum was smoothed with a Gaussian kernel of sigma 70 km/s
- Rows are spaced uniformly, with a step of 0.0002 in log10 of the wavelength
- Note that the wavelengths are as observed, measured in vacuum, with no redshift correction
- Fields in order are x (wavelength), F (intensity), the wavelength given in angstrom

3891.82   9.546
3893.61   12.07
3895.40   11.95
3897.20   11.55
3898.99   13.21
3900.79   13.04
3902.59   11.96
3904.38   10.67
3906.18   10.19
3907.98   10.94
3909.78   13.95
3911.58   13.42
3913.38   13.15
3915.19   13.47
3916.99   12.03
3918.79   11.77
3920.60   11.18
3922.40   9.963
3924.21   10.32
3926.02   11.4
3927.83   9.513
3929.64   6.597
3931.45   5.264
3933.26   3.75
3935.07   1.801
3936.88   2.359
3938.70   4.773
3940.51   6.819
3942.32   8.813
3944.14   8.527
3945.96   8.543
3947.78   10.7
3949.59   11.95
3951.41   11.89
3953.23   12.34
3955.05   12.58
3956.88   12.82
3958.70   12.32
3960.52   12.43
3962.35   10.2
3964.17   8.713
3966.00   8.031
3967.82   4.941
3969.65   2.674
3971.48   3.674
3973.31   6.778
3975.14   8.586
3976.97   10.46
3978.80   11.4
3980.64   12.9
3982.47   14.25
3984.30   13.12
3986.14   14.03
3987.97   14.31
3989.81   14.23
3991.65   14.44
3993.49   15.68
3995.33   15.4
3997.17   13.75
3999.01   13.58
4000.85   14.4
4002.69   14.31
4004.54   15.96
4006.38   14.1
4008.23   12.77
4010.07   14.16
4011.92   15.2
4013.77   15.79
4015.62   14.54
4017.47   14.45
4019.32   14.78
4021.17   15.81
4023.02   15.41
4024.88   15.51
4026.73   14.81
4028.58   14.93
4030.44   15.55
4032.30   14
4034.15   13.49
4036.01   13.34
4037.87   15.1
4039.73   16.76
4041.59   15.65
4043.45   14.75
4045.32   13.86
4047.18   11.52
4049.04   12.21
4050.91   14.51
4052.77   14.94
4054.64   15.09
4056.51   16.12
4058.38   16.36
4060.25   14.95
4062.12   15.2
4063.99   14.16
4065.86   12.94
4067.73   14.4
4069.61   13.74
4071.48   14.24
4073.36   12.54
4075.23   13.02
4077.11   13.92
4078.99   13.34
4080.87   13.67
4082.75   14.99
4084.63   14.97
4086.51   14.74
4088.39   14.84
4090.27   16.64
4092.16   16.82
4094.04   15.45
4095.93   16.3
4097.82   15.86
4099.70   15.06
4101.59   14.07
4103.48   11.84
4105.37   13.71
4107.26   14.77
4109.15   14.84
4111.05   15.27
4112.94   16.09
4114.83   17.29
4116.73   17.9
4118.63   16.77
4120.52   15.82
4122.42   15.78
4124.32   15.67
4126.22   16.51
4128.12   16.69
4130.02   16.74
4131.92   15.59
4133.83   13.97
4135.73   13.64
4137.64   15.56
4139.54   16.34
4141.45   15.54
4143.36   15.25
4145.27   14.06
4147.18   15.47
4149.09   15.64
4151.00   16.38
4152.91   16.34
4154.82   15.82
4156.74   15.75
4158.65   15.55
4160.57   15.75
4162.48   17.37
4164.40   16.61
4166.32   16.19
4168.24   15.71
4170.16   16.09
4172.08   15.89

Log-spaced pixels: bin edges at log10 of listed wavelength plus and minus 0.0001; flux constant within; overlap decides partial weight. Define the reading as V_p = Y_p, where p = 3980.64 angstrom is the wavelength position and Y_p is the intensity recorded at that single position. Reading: 12.9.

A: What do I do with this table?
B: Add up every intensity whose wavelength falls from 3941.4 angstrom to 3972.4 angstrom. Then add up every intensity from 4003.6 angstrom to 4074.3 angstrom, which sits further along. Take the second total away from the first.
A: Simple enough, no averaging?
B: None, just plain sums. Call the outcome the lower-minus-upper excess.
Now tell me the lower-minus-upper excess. -392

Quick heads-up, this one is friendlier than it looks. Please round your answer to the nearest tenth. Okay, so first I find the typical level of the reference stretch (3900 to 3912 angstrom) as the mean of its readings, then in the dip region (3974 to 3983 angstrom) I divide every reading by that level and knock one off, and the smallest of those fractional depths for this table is -0.3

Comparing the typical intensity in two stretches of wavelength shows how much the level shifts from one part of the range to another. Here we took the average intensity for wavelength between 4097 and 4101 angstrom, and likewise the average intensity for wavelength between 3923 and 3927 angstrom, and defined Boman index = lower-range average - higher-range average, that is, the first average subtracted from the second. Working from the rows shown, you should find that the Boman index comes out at -4.6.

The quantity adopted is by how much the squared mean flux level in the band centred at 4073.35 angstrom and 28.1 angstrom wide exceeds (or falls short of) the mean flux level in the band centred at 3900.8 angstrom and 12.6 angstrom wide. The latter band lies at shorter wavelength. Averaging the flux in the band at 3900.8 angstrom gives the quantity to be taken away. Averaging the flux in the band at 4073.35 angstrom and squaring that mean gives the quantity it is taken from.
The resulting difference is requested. 186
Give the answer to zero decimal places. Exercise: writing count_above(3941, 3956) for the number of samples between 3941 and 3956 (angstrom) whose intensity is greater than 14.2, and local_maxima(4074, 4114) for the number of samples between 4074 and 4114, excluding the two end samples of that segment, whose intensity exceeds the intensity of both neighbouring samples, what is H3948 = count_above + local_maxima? 4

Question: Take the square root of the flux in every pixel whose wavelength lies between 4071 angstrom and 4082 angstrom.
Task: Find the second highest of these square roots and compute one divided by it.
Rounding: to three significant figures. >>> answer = 0.268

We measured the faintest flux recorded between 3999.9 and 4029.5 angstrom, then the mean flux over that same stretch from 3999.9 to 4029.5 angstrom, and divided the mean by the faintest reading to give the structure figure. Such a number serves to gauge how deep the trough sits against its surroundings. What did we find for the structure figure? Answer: 1.16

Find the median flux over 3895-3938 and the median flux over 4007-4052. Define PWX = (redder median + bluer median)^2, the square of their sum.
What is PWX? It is 679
